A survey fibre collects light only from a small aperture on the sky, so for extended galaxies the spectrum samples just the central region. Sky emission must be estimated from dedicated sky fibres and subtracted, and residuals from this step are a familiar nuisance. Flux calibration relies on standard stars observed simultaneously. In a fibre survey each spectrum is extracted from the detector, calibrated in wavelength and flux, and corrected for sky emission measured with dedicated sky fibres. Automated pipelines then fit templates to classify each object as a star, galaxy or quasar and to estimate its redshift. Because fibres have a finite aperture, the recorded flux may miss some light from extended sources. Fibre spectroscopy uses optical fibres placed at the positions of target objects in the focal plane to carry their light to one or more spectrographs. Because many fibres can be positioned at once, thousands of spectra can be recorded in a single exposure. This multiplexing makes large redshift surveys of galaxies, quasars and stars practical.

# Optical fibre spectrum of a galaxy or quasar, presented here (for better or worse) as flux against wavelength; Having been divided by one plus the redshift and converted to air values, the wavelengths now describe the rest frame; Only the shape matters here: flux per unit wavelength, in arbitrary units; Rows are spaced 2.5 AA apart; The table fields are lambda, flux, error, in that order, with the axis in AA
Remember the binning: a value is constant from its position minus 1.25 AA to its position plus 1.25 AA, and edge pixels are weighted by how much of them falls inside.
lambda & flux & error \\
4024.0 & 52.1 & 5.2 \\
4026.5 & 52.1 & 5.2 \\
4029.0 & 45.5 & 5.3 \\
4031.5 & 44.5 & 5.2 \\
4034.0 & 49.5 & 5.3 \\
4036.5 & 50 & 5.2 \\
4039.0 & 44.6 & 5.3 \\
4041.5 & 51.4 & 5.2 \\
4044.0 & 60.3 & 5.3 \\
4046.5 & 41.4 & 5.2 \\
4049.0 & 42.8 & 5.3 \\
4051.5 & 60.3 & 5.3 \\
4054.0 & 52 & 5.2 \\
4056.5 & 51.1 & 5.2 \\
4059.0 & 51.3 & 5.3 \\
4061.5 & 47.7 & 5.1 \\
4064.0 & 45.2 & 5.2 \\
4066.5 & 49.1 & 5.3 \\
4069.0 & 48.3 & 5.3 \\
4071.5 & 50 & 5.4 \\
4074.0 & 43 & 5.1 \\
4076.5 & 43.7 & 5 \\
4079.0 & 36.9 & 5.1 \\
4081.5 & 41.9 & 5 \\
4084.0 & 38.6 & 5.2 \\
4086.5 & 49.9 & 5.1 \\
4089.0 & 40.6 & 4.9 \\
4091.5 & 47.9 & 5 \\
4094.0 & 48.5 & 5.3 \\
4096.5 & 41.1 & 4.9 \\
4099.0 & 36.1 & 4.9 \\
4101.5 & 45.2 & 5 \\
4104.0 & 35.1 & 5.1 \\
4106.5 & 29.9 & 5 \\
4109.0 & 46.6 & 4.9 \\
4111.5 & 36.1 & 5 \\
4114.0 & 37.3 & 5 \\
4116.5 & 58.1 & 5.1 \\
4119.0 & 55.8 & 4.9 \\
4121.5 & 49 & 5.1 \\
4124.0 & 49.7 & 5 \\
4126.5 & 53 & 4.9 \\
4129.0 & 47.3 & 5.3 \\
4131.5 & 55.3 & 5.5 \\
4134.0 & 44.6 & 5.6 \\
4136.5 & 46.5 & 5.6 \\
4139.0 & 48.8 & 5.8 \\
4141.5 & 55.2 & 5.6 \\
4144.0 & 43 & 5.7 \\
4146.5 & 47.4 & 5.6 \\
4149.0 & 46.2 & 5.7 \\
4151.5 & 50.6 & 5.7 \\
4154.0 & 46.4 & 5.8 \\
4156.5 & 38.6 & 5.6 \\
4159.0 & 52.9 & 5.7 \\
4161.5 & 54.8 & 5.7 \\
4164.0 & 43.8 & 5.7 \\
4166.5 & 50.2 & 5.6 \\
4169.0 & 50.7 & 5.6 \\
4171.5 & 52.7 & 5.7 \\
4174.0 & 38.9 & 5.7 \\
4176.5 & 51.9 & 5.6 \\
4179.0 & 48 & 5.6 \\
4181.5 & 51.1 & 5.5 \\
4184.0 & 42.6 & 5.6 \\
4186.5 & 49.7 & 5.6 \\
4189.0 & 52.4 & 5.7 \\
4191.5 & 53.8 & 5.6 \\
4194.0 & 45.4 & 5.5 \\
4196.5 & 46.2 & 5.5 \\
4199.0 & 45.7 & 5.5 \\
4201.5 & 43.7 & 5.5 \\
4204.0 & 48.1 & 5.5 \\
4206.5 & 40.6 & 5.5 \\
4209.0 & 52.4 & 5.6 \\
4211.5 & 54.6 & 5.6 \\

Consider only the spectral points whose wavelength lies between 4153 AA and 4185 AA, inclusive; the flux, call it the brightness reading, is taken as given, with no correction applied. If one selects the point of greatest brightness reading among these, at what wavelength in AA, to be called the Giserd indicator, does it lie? 4161.5 AA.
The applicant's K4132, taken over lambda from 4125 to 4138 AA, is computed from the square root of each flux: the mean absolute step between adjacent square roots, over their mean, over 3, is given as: 0.0221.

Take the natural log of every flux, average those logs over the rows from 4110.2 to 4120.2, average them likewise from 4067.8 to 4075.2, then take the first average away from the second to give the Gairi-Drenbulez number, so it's 0.03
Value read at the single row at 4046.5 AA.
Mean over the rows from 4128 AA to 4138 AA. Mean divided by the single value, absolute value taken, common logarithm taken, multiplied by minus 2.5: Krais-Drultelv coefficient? -0.17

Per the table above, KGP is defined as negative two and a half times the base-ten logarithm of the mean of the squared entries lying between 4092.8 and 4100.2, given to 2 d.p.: -8.13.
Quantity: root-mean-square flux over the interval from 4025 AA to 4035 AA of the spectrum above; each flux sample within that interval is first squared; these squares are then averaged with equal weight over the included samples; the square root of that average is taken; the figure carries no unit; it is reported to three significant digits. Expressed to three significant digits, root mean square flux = 48.0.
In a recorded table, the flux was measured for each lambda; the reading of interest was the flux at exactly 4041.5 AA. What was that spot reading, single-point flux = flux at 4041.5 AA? 51.4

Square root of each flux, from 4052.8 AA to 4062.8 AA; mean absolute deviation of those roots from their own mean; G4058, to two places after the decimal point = 0.10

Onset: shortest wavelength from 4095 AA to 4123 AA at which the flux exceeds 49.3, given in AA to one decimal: 4116.5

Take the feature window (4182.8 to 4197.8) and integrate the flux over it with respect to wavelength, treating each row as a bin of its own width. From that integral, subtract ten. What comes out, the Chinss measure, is 715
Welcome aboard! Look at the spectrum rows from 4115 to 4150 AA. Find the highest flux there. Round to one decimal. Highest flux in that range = 58.1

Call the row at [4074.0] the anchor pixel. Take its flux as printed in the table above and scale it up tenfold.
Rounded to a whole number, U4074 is 430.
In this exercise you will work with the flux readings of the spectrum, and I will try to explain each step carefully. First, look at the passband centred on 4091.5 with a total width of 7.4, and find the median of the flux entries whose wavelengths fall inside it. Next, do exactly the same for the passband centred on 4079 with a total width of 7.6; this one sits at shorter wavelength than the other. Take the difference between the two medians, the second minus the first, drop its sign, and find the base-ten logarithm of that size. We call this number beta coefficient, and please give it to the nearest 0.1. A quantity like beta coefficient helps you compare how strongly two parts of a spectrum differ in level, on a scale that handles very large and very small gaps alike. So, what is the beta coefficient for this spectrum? 0.8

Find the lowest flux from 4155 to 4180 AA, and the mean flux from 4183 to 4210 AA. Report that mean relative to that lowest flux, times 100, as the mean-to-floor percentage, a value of 123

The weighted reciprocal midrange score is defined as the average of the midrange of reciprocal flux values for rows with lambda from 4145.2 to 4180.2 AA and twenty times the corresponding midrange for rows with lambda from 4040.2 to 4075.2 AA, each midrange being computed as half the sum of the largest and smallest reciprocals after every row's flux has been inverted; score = 0.215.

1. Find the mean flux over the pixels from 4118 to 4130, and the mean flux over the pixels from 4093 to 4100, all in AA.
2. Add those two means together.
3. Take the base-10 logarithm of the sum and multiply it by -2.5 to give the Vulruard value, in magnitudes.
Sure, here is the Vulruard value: -4.92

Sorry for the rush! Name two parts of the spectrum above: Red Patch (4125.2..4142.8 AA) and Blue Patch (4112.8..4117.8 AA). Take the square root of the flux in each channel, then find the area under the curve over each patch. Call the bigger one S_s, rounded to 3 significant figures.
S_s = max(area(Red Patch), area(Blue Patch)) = 124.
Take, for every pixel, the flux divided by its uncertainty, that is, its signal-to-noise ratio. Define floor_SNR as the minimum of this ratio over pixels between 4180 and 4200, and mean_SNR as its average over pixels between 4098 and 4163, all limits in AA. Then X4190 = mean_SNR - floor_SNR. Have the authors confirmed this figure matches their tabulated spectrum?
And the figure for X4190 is 1.12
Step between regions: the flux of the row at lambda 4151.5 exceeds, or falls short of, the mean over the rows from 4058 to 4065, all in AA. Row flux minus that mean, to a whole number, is 3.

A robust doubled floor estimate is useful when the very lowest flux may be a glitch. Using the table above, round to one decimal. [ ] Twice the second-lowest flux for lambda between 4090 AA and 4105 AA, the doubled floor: 72.2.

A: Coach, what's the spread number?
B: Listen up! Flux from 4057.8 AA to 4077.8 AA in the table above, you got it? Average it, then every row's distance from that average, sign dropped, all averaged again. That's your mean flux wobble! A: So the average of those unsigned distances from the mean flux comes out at 2.5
